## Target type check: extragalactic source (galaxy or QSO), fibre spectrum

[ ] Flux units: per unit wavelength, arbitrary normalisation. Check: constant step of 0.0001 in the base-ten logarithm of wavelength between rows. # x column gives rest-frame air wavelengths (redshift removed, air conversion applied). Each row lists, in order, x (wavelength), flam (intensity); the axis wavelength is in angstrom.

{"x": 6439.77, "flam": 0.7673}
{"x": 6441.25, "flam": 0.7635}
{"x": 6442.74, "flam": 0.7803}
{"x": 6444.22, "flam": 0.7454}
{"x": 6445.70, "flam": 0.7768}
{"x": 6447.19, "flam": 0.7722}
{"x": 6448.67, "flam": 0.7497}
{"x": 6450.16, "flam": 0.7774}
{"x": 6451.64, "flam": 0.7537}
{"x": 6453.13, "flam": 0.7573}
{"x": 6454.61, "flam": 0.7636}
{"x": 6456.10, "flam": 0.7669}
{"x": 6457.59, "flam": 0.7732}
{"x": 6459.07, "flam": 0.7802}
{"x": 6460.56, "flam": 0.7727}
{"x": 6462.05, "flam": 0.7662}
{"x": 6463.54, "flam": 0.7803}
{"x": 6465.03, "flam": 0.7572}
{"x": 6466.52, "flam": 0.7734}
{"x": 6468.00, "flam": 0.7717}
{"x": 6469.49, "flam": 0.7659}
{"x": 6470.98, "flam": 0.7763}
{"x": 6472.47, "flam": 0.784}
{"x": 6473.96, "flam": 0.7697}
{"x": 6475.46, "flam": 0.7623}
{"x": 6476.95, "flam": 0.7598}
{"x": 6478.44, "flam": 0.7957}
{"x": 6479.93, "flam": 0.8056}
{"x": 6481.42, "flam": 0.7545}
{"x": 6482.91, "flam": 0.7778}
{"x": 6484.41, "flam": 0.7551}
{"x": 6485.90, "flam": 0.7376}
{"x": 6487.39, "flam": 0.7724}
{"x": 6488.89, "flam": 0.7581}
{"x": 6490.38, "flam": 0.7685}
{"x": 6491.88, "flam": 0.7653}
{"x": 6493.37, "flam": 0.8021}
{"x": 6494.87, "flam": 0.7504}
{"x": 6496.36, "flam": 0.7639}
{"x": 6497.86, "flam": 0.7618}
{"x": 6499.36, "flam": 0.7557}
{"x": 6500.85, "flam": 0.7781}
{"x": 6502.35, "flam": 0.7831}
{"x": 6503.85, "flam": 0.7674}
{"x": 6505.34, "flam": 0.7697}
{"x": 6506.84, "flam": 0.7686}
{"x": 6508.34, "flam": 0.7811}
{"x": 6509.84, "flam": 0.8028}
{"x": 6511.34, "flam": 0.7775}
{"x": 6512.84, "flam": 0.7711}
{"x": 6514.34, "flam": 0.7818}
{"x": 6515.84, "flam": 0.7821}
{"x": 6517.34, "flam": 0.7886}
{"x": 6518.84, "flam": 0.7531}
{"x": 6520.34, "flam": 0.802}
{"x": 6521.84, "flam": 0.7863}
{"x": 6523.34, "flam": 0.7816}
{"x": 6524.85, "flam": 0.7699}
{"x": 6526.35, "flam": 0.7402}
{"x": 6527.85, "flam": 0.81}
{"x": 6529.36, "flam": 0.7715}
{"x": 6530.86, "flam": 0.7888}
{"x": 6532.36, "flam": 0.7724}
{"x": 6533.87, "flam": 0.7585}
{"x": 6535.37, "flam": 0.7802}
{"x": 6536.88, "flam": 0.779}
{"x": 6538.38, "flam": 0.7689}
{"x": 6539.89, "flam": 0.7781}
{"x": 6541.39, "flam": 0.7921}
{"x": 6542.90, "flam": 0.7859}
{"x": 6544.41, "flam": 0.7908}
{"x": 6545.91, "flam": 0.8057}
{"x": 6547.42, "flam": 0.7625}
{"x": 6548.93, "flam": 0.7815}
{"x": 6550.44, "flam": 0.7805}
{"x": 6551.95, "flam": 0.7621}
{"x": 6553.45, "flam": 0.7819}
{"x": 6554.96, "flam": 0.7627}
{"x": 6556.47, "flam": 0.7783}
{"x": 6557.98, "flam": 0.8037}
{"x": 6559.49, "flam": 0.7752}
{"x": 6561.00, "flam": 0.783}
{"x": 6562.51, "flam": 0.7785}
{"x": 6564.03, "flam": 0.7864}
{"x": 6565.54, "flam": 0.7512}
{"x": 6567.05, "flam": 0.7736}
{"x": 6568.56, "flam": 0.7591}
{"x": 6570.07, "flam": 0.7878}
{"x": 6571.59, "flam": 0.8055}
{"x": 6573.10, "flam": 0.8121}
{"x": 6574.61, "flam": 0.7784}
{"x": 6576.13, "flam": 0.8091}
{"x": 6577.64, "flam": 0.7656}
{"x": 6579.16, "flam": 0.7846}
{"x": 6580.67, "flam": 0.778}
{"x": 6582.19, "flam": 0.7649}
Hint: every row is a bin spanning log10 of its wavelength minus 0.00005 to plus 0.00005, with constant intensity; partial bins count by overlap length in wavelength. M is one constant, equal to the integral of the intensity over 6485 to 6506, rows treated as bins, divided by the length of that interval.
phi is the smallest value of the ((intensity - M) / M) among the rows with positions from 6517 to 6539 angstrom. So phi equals -0.035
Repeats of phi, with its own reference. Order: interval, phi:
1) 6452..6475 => -0.013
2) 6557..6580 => -0.020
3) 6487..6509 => -0.021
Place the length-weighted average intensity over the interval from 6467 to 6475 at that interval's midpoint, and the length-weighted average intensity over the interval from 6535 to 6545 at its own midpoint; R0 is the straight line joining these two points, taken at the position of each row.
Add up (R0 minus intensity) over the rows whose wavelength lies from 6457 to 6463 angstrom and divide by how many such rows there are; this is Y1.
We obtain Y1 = -0.001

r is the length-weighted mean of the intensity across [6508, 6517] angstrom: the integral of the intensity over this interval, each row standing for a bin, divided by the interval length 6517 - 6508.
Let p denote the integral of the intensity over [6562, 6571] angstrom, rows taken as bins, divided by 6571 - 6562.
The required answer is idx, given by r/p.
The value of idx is 1.01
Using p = 0.773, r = 0.783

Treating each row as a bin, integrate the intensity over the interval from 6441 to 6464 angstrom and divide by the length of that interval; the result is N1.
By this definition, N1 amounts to 0.767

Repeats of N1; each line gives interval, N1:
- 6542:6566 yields 0.780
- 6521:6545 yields 0.778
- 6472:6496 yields 0.770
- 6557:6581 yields 0.783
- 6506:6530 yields 0.779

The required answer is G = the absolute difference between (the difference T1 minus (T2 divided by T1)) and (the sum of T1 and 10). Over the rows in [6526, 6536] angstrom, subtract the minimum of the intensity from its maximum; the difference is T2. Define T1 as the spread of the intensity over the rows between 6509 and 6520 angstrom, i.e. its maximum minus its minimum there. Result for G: 11.40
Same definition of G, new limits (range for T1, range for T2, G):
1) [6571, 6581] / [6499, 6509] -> 10.59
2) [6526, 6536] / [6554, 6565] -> 10.59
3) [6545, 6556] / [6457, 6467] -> 10.53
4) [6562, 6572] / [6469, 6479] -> 10.66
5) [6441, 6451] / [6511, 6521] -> 11.40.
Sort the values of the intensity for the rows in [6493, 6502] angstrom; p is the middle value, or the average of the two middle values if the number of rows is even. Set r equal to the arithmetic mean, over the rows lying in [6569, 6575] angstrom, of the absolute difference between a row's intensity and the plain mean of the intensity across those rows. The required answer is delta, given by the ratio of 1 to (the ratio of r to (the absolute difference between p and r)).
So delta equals 58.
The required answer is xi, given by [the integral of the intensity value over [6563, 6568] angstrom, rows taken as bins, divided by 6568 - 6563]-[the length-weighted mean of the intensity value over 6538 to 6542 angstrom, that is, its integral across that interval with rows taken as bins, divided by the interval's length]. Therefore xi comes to -0.011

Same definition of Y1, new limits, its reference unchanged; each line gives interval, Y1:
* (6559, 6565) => 0.004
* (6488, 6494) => 0.002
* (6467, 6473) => -0.001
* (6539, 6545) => -0.005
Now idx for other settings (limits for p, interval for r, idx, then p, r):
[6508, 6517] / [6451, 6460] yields 0.98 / 0.783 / 0.766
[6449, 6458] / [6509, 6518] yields 1.03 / 0.764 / 0.784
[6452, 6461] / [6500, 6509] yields 1.01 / 0.768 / 0.775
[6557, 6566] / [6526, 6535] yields 0.99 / 0.780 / 0.776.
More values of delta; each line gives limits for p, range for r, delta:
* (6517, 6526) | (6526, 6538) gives 53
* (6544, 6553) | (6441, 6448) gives 73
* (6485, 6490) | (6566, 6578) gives 43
